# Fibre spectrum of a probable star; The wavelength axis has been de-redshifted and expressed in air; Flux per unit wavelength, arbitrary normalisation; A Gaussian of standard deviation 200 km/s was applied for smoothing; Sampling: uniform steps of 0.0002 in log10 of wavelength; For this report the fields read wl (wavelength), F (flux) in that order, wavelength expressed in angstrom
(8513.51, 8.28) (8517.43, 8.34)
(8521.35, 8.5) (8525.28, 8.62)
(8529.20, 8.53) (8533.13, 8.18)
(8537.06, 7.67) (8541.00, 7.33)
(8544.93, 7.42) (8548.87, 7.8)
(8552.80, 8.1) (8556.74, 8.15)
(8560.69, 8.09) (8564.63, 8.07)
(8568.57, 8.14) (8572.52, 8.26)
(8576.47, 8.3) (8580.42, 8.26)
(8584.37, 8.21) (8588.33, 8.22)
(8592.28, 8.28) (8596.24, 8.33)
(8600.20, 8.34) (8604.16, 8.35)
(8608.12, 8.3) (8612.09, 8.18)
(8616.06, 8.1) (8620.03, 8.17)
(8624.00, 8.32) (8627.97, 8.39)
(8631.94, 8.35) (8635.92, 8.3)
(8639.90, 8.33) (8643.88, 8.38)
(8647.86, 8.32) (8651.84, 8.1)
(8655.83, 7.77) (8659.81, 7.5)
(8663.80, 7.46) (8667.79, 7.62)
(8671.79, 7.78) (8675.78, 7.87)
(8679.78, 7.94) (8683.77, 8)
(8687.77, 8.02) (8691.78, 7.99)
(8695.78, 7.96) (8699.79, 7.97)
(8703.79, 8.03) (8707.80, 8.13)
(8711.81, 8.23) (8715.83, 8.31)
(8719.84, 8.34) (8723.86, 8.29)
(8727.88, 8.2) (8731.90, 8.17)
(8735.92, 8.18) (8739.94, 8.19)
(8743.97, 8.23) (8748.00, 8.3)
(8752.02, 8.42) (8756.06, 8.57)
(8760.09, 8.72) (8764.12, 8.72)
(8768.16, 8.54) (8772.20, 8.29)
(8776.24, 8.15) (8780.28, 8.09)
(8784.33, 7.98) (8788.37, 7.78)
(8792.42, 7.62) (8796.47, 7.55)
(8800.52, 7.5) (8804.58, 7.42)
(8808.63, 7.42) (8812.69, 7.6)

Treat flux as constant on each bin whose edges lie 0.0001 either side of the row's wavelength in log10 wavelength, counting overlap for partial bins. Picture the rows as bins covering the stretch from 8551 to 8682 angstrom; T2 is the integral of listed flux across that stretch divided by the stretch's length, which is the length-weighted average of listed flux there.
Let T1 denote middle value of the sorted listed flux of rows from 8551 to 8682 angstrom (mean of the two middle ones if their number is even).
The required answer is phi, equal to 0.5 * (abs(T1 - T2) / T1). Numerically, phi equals 0.0049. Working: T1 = 8.21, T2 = 8.13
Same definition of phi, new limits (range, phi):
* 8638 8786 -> 0.0019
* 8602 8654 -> 0.0027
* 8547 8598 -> 0.0024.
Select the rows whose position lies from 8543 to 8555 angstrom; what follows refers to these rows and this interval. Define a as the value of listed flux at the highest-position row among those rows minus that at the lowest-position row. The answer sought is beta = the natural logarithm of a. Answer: -0.4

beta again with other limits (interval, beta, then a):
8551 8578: -1.6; 0.20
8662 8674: -1.1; 0.32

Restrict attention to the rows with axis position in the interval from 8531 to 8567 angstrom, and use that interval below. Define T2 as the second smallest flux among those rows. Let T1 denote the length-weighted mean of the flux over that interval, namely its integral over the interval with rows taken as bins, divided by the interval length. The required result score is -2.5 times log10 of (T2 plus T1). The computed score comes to -2.96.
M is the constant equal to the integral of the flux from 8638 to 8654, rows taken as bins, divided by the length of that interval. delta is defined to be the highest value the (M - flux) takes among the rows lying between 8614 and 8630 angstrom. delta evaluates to 0.18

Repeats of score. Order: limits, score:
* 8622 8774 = -2.99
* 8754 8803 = -2.99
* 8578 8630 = -3.04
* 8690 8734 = -3.02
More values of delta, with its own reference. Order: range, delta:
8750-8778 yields 0.13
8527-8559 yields 0.95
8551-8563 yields 0.19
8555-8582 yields 0.21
